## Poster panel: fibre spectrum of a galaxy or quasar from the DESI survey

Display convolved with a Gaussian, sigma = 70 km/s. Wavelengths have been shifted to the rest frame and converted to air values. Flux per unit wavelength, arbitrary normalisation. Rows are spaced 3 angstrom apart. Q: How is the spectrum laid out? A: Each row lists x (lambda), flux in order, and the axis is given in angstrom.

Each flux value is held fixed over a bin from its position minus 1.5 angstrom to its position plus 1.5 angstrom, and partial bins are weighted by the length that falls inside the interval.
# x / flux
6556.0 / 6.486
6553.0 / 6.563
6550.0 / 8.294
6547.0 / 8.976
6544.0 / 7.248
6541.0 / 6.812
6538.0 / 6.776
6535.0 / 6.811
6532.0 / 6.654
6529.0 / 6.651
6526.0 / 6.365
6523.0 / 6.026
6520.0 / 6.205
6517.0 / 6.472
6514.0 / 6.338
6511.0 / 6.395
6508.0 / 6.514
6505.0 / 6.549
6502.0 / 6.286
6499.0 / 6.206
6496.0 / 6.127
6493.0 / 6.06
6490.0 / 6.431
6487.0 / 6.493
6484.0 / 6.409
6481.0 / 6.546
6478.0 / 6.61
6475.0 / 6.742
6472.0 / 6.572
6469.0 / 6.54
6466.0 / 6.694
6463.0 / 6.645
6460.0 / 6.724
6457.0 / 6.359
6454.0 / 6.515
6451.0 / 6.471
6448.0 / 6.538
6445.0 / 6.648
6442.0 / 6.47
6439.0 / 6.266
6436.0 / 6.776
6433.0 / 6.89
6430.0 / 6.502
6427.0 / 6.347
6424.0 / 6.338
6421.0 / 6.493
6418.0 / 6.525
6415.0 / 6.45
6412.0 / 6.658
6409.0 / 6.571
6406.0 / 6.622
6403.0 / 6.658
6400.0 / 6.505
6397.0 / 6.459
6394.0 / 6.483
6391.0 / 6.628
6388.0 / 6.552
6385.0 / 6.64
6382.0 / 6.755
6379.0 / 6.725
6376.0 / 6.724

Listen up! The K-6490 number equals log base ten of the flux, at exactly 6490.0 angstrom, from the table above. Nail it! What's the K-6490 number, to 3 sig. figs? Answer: 0.808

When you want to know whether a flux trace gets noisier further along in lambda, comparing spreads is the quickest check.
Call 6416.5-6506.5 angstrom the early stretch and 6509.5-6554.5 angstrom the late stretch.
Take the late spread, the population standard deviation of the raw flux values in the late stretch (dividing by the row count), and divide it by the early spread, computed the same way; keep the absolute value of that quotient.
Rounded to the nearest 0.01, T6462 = 4.12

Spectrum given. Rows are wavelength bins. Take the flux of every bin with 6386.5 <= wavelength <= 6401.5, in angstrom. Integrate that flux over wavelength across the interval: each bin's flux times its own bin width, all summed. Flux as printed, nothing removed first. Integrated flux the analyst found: 98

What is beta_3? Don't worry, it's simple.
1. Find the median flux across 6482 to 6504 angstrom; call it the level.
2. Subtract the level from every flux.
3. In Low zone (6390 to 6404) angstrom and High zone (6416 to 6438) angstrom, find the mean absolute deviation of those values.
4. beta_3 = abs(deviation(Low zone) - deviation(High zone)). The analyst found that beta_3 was 0.08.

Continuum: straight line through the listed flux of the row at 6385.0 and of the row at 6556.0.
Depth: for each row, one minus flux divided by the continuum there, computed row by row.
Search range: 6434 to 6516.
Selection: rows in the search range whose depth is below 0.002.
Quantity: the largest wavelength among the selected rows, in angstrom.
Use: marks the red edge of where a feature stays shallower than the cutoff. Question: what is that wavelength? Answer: 6505.0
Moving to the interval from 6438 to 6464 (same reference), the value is 6463.0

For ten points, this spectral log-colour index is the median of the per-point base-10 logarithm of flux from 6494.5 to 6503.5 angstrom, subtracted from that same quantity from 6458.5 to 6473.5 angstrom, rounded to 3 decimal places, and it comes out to 0.030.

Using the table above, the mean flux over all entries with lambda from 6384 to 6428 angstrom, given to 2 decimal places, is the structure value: 6.53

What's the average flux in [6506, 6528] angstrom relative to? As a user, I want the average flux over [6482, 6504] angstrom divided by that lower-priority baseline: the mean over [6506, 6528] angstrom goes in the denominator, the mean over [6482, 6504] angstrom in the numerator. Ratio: 0.99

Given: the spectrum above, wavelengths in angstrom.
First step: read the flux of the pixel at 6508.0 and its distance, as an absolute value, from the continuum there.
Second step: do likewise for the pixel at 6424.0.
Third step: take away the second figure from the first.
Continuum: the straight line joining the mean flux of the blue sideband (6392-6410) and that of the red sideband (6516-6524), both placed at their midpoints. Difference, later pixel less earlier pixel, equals 0.10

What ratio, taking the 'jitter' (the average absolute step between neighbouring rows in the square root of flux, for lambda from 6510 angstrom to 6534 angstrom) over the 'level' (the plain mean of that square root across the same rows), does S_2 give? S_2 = 0.014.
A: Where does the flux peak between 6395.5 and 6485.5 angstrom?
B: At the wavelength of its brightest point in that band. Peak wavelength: 6433.0 angstrom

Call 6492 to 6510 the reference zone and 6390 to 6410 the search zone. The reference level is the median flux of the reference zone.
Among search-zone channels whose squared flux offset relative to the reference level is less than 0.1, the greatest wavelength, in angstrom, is 6400.0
